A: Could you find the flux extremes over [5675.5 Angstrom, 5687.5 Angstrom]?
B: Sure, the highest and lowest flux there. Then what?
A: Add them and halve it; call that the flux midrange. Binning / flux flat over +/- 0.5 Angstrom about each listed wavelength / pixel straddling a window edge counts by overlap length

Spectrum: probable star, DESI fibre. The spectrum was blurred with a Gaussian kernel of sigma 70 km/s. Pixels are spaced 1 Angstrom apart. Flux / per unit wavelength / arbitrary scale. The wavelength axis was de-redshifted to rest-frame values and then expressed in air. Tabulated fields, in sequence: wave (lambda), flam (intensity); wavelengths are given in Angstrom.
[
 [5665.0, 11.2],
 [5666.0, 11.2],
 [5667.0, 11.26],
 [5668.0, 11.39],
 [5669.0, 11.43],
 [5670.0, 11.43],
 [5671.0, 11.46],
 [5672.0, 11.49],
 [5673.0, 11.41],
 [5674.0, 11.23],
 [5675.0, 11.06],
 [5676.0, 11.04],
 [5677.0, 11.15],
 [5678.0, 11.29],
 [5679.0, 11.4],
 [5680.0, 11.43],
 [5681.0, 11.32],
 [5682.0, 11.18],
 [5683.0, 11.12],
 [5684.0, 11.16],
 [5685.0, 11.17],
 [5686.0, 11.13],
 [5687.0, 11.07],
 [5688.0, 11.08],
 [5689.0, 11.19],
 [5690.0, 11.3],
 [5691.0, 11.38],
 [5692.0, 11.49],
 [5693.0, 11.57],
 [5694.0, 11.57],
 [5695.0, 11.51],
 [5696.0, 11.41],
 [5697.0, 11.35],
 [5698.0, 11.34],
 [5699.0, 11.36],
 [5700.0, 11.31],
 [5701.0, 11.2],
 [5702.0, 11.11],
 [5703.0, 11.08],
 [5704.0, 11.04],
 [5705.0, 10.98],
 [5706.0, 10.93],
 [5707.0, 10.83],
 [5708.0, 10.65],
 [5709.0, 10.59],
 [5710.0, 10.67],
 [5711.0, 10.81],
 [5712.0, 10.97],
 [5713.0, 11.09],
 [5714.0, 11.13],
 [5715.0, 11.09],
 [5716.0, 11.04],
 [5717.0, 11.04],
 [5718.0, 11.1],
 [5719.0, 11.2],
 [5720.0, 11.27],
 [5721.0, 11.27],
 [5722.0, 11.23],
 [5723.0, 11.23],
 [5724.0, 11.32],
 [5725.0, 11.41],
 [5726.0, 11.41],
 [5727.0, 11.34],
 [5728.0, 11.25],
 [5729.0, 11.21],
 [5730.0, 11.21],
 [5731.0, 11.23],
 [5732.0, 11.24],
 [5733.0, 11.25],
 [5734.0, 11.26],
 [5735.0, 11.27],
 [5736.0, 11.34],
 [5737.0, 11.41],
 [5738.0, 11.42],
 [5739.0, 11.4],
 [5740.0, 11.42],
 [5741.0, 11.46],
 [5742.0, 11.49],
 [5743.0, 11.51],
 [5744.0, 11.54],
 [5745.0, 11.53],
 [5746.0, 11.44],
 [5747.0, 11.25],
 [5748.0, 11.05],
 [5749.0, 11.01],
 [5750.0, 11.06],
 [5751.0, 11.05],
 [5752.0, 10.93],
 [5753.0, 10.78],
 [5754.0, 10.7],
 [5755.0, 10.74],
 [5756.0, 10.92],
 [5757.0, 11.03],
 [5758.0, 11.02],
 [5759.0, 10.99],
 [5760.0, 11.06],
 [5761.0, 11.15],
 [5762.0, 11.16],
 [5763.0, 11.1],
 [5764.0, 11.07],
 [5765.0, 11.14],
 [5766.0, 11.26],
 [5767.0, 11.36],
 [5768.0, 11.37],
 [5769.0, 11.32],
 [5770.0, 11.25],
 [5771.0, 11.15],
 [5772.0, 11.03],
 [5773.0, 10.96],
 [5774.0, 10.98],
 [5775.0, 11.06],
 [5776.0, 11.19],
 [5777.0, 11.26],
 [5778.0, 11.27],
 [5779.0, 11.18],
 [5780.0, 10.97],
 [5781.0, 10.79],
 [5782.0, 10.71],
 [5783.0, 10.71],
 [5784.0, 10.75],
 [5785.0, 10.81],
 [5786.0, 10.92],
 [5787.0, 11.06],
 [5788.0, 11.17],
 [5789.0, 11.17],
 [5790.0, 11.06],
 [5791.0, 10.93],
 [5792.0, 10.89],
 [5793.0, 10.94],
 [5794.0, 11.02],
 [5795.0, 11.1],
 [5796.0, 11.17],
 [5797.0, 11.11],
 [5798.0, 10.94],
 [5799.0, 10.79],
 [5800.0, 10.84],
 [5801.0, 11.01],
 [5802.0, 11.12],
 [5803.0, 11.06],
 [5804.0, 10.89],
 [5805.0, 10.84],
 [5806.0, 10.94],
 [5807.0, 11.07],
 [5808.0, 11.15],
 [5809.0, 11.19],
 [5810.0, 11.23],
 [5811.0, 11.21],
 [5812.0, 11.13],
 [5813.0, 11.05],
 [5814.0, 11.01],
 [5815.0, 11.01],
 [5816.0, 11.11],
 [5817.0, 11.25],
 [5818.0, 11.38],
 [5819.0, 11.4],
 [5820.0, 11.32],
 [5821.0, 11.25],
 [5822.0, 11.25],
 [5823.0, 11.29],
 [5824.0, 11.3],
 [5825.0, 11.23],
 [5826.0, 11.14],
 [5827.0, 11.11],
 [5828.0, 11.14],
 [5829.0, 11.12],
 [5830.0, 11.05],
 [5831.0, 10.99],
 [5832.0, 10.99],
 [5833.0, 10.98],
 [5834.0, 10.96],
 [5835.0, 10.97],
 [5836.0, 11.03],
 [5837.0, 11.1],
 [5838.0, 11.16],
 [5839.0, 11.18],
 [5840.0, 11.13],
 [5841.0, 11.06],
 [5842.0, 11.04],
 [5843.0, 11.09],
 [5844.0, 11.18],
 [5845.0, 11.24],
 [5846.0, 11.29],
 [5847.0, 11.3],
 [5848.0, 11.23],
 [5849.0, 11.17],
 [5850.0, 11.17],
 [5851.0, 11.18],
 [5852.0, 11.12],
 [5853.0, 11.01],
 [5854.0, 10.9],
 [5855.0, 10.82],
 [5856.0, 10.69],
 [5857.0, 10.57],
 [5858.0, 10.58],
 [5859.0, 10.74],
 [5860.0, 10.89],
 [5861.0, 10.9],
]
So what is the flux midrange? 11.2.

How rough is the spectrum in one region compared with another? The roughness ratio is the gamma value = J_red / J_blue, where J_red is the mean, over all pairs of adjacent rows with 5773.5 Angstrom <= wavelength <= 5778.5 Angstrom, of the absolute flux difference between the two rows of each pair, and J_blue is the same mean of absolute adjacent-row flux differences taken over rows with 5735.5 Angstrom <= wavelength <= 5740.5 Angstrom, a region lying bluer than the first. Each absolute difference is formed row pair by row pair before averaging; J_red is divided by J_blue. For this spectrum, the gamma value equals 2.4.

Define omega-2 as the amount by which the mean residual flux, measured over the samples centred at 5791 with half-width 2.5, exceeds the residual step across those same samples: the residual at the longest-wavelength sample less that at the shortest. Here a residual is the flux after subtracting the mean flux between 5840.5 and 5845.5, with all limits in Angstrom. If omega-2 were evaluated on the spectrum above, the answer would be 0.11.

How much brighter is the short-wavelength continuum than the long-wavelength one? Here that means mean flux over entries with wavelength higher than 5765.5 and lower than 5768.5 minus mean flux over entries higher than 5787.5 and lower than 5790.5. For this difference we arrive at 0.20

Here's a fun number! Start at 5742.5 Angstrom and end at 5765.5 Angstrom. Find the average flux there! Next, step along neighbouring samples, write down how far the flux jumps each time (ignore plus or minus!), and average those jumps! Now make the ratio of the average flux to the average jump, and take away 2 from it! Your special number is 144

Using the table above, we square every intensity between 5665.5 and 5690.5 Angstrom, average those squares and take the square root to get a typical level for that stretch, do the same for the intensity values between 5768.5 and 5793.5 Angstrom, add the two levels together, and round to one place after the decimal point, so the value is 22.3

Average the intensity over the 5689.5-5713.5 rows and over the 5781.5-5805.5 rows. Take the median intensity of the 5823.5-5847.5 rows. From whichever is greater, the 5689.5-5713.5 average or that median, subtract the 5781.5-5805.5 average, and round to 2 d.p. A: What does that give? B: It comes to 0.19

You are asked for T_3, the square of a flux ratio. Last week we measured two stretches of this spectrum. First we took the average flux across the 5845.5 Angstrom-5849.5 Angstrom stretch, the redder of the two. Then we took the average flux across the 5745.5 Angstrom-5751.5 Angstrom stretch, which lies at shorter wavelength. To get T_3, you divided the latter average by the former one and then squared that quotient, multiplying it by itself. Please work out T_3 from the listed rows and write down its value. 0.982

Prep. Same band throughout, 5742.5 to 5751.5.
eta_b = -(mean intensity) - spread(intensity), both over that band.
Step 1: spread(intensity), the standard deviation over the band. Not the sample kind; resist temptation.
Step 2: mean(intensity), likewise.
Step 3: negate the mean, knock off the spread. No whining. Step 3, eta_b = -11.5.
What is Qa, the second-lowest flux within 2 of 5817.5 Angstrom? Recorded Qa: 11.25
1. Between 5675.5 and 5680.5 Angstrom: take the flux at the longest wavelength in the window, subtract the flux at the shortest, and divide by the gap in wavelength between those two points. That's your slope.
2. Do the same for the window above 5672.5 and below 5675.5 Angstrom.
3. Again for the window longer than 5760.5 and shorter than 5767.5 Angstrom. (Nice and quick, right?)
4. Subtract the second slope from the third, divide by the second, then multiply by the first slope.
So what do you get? -0.12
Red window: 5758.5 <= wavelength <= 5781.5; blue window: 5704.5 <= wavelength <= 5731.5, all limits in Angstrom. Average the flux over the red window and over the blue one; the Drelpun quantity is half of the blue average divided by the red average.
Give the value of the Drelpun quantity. 0.498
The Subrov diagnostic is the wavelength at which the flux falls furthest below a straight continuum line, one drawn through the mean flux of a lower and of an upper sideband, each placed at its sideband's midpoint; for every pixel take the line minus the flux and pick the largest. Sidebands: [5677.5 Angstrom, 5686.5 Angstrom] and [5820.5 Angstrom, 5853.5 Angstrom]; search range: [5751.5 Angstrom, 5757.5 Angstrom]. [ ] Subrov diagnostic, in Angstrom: 5754.0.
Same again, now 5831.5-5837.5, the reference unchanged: 5834.0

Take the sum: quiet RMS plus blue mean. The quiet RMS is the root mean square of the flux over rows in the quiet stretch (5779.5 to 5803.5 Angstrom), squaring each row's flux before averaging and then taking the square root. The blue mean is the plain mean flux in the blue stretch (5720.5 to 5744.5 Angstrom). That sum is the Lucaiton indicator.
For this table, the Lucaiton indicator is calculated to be 22.3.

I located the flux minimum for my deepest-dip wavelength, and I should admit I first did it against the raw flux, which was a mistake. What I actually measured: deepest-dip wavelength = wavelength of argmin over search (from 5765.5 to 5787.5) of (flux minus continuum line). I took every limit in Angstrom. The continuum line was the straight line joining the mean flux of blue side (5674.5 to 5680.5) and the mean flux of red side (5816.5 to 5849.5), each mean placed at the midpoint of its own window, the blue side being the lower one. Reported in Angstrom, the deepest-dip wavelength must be 5782.0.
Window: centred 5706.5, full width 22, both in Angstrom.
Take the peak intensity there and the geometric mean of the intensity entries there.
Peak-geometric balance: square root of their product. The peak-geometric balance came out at 11.2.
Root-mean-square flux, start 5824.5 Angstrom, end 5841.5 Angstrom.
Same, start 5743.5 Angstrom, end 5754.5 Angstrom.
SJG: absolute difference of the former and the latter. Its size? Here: 0.046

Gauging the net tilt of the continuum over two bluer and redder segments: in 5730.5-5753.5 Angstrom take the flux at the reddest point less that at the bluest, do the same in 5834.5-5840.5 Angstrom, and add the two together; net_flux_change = -0.29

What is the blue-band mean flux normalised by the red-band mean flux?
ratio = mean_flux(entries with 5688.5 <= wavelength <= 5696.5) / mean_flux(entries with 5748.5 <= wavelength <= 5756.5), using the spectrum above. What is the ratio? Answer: 1.049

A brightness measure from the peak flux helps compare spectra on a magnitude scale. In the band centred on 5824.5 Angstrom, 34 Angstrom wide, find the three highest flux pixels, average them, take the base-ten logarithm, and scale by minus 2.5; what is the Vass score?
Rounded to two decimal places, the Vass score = -2.64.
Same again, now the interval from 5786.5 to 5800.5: -2.62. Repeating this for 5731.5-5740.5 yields -2.64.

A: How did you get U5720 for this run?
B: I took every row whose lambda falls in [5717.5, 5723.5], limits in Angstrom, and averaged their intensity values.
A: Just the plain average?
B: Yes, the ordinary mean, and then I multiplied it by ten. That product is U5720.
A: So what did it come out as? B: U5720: 112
